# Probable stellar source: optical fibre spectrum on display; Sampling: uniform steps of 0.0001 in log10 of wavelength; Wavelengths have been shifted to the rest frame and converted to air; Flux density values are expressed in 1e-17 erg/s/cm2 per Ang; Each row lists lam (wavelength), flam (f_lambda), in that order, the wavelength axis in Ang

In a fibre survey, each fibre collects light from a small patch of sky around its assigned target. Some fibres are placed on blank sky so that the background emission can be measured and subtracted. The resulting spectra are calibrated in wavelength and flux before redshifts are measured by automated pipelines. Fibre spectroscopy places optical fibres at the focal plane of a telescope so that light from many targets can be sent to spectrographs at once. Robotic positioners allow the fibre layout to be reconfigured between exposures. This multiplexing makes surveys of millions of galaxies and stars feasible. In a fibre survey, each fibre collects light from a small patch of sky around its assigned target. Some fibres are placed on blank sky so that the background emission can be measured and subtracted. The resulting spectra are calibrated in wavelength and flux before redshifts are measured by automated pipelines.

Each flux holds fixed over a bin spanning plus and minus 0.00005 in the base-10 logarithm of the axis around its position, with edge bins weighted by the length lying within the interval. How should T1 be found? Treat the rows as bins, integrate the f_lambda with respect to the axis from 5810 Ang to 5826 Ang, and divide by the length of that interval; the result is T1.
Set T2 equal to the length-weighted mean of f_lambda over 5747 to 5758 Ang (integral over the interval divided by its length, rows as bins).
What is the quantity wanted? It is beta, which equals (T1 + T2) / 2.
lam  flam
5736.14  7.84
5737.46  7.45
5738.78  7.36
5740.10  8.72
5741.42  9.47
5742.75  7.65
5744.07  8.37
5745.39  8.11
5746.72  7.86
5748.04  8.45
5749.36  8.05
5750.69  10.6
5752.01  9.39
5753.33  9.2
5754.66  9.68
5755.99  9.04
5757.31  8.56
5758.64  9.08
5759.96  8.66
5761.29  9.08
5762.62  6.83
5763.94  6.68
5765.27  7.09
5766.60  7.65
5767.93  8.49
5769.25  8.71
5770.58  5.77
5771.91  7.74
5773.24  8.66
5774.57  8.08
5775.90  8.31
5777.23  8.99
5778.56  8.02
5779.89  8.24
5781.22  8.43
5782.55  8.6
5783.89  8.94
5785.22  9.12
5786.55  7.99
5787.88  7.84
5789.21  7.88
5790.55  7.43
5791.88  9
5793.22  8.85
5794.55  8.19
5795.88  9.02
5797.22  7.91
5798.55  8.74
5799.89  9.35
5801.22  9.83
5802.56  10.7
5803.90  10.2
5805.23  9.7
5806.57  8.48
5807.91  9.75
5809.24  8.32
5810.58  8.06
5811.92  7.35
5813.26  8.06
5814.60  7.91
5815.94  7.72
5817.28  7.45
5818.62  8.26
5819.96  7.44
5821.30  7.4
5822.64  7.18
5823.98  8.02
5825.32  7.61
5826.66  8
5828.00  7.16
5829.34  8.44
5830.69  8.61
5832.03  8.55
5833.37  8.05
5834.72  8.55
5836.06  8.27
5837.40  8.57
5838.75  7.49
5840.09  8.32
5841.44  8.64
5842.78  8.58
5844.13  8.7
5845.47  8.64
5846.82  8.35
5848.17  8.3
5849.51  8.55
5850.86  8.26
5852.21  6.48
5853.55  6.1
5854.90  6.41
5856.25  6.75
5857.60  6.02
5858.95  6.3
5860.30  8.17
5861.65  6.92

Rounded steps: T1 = 7.7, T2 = 9.1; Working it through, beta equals 8.39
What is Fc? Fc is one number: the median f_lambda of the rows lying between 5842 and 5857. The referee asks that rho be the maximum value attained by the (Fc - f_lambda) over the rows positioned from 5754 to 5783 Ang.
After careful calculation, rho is 2.5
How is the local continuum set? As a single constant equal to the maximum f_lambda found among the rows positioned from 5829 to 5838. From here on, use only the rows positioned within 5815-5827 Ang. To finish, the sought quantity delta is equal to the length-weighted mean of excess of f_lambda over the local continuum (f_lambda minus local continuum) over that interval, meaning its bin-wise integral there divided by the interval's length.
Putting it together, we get -0.94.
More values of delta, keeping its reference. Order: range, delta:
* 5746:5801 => -0.20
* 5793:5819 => 0.08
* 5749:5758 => 0.65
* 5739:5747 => -0.28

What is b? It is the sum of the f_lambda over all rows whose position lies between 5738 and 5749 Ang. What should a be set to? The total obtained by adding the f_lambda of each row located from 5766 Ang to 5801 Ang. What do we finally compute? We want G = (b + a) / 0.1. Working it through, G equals 2819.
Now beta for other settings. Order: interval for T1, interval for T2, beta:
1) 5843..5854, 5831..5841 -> 8.13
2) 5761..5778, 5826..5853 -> 8.02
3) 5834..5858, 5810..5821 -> 7.81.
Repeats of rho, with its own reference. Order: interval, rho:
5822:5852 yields 1.1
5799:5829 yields 1.1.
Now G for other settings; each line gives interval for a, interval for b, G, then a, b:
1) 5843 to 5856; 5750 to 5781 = 2623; 70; 193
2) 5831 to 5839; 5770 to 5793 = 1885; 49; 139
